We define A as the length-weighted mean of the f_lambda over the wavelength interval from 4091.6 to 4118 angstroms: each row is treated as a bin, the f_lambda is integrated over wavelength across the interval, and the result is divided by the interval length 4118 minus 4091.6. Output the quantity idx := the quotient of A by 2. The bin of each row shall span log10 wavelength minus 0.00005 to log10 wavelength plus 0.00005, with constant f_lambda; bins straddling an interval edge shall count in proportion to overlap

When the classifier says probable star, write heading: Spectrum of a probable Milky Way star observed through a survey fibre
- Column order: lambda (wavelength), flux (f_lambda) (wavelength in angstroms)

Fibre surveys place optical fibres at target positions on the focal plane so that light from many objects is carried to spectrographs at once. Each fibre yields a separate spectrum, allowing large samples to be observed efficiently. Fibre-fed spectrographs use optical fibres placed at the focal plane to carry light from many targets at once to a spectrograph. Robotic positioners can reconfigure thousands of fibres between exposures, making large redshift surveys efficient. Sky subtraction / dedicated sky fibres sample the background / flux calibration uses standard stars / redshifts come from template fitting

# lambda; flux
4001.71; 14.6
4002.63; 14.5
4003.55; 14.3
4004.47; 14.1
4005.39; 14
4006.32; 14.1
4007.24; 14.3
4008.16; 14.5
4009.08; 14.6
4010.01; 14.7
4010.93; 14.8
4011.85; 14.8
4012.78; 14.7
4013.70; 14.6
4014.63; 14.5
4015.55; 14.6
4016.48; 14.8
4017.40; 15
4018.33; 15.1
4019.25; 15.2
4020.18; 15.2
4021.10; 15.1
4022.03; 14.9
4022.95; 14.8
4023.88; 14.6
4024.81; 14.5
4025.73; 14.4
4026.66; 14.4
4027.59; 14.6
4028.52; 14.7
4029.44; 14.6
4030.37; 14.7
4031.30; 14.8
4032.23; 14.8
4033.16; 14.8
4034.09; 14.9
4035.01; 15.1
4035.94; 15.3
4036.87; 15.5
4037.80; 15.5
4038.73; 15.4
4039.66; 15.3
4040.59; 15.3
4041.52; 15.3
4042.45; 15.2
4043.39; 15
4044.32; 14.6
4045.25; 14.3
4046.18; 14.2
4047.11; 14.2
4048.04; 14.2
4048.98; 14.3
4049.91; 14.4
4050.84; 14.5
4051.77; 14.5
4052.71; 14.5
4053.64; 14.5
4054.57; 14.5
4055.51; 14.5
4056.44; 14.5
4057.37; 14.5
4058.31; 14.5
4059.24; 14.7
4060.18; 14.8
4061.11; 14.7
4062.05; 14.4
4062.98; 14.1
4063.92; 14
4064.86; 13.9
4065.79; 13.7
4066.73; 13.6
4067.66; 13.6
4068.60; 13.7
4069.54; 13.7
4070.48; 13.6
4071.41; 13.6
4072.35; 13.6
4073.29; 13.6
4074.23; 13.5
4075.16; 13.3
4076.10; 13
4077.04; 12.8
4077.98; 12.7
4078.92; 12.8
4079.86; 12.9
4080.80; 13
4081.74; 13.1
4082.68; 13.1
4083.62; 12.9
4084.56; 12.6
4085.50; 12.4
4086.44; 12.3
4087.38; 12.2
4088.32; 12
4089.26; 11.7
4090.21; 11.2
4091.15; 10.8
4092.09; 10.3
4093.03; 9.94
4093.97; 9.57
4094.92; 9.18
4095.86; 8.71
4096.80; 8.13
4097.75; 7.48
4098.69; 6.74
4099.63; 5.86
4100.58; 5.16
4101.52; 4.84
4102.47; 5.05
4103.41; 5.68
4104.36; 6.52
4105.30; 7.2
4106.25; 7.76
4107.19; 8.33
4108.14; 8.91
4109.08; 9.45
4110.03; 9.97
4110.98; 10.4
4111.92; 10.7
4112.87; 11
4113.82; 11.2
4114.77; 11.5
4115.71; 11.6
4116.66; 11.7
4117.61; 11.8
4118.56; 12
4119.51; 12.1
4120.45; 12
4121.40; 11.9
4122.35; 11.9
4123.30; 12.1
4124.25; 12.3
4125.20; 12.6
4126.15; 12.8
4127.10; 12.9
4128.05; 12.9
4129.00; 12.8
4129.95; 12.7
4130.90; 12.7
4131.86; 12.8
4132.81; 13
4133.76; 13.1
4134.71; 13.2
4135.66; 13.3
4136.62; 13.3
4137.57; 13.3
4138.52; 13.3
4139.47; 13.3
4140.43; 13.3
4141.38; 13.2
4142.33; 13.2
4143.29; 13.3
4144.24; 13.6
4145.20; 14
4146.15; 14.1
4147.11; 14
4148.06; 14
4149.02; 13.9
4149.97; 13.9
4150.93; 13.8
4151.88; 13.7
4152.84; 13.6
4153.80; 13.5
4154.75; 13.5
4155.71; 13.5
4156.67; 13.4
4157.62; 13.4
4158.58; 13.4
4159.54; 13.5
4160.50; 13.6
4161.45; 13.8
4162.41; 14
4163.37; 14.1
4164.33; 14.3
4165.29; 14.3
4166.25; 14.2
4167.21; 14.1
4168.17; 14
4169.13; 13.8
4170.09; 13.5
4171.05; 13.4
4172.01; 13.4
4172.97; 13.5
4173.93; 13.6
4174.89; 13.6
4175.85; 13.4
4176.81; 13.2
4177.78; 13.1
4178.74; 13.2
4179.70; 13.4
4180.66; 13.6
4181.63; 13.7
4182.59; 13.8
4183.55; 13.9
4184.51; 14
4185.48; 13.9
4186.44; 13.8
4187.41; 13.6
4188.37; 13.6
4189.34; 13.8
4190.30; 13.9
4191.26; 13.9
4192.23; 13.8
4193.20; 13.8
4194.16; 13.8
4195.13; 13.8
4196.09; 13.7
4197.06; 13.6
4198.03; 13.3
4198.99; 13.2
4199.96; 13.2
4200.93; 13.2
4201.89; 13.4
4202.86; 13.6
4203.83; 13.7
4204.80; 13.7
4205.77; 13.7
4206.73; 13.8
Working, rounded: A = 8.73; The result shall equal 4.37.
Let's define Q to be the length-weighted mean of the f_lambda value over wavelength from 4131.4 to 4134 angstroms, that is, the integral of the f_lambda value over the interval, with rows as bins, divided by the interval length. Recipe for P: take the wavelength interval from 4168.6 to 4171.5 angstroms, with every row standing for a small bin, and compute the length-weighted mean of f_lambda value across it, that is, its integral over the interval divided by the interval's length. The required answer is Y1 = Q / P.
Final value 0.96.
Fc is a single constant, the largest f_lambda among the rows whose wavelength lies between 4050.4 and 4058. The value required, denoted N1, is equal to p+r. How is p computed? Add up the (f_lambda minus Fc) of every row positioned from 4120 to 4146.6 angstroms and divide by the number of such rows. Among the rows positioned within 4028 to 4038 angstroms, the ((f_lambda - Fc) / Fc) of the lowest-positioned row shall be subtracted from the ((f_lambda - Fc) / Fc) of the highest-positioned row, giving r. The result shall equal -1.5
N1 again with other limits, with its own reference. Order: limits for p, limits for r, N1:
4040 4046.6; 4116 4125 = 0.4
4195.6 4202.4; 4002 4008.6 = -1.1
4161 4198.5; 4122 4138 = -0.7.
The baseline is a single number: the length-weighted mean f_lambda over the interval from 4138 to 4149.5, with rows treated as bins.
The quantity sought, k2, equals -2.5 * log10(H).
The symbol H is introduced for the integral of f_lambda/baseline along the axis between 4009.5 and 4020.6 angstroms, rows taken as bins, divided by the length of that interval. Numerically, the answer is -0.1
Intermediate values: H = 1.1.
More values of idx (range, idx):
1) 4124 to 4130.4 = 6.37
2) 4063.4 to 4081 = 6.70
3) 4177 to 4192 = 6.83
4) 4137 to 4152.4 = 6.81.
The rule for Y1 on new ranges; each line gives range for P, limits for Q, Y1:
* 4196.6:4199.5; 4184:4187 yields 1.04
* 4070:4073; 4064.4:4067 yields 1.01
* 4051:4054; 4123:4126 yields 0.86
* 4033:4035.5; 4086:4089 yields 0.81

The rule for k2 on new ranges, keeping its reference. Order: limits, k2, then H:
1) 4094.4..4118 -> 0.5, 0.6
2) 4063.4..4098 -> 0.1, 0.9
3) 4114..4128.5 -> 0.1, 0.9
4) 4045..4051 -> -0.1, 1.1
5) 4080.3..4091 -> 0.1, 0.9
